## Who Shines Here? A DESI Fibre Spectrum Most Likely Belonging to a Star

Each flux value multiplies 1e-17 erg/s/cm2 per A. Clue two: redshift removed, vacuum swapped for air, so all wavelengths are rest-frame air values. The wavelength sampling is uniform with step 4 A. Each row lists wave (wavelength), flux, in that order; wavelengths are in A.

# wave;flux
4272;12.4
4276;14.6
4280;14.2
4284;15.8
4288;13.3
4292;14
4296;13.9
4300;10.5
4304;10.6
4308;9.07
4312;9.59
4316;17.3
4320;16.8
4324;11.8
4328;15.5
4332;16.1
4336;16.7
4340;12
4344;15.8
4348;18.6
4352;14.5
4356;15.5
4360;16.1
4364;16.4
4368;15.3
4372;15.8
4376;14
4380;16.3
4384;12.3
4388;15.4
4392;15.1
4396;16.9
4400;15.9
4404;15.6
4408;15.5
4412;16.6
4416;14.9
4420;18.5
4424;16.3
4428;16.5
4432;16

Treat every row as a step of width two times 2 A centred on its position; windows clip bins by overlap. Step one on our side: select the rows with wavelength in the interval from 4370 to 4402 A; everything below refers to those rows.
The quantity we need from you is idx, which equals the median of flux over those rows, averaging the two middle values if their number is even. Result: 15.6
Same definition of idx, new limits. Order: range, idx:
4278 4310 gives 13.6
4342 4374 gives 15.8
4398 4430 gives 16.1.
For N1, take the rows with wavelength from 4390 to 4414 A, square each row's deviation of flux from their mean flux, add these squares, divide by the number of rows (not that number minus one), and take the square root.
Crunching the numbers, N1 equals 0.6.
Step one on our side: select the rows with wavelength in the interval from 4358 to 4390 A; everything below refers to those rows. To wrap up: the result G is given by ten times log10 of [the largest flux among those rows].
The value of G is 12.1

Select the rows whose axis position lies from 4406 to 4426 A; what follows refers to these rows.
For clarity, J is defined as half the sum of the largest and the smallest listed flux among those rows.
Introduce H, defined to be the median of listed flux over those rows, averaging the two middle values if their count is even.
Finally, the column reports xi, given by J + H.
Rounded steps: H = 16.3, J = 16.7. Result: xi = 33.0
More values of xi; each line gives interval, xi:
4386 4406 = 31.6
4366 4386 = 29.6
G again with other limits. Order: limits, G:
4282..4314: 12.0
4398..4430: 12.7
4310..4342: 12.4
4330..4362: 12.7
